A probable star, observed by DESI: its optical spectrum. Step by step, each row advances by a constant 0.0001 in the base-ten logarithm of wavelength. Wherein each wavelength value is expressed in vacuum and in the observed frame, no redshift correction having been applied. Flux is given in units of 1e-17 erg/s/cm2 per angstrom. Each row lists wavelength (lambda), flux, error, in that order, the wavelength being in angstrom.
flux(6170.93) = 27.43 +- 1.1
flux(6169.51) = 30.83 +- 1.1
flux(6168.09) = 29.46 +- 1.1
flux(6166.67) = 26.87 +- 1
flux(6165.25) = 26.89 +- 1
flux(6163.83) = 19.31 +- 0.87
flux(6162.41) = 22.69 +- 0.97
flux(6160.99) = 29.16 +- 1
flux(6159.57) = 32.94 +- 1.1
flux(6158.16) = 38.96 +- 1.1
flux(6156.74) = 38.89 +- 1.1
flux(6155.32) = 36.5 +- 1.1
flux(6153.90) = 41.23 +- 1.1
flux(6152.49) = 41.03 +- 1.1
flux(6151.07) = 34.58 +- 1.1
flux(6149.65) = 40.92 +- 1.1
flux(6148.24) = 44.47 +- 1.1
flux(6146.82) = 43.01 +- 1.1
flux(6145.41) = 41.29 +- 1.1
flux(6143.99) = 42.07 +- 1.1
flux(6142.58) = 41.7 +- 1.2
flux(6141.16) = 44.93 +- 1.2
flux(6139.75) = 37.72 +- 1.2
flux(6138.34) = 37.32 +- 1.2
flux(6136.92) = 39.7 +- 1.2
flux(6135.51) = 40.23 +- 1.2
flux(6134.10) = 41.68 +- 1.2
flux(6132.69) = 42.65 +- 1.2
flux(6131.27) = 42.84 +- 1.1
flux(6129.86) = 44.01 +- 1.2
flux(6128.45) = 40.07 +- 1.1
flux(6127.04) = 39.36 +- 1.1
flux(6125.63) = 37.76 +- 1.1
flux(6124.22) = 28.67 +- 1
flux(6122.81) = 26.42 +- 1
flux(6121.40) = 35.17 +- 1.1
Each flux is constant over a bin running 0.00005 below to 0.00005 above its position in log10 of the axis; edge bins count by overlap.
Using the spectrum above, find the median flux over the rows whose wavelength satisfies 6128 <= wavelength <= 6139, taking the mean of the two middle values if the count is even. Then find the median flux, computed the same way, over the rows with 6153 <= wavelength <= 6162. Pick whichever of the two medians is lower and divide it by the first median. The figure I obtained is 0.92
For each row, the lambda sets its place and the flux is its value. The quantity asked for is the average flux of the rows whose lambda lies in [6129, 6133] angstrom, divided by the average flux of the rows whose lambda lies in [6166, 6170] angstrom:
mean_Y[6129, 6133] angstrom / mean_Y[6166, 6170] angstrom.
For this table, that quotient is 1.5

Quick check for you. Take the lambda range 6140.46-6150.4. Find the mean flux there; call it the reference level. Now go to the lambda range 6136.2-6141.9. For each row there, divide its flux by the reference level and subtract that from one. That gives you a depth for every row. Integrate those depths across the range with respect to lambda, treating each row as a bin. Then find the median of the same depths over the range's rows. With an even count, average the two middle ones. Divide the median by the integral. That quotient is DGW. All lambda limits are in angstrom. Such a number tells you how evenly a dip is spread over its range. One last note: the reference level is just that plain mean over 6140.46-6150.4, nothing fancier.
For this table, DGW 0.256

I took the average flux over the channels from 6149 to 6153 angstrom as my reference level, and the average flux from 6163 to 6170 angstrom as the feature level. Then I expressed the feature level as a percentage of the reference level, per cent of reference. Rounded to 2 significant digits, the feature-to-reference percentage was 69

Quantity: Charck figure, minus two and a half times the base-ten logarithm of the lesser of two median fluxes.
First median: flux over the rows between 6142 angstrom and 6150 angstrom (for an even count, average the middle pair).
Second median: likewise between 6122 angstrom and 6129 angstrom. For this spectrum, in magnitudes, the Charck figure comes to -3.94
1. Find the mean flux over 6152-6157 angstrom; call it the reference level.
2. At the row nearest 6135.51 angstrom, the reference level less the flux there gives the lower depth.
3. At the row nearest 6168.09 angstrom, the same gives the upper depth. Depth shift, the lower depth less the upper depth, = -11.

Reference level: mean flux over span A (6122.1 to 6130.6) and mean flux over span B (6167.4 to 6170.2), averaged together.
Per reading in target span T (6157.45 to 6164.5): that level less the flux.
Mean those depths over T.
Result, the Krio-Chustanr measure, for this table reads 4.5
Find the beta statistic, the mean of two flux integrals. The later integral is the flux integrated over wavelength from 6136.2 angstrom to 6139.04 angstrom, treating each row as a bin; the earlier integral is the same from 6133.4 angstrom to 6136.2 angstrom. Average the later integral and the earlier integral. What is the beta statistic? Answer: 112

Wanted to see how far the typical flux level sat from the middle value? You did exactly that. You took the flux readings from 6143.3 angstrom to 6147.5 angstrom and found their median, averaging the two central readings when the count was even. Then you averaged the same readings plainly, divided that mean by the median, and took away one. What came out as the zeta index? 0.001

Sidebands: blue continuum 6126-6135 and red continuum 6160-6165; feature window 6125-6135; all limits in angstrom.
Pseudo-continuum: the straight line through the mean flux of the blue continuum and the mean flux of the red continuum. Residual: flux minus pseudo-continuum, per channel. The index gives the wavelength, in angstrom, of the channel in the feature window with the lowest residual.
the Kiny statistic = 6125.63 angstrom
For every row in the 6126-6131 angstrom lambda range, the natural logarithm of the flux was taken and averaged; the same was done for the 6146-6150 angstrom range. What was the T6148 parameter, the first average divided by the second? 0.99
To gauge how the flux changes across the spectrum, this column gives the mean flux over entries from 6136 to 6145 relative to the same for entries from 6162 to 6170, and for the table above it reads 1.56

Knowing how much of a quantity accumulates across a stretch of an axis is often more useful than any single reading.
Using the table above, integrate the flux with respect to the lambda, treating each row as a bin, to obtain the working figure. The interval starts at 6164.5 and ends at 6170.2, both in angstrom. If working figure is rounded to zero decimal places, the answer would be 162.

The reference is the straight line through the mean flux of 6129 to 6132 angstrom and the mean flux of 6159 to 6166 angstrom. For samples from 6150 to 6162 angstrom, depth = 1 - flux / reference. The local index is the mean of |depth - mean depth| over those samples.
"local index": 0.098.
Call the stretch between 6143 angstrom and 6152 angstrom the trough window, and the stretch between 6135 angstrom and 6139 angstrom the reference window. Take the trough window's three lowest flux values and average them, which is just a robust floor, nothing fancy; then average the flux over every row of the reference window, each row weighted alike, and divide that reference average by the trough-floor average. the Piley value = 1.00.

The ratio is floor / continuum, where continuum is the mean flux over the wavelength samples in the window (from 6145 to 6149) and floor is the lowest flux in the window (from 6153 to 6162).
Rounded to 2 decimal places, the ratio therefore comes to 0.68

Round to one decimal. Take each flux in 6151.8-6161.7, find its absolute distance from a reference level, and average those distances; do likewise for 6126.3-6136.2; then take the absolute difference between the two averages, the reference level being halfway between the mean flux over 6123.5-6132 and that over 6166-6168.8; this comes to 3.2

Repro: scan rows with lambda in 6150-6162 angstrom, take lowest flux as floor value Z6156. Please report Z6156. 29.16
